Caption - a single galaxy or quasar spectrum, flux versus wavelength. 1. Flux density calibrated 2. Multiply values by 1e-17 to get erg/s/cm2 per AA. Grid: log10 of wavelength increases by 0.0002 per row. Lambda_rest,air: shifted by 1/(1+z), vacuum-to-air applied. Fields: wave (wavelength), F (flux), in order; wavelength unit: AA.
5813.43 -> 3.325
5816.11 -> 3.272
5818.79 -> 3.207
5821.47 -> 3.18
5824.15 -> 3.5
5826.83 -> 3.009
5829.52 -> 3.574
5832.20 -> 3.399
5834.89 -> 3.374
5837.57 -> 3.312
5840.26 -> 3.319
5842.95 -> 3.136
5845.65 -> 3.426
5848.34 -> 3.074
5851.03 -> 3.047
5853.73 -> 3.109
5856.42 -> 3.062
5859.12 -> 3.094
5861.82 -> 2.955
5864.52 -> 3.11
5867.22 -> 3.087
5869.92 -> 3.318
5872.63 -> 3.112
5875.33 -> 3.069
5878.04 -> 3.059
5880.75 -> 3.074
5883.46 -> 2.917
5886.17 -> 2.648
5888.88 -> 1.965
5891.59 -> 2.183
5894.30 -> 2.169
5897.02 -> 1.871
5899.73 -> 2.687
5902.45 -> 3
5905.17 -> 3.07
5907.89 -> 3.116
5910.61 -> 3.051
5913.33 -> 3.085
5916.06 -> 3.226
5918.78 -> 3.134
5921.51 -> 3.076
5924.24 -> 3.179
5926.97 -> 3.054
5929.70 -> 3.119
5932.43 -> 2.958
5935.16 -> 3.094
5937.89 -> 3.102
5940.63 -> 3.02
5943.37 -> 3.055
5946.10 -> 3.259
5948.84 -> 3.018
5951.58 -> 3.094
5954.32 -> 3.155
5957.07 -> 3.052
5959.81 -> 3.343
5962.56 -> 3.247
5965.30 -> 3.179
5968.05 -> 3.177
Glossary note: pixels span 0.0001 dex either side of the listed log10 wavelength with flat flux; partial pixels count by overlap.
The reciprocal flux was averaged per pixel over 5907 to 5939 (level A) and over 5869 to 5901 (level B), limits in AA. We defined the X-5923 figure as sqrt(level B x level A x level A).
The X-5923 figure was 0.201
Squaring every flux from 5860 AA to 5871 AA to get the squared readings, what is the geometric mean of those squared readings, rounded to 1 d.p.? 9.7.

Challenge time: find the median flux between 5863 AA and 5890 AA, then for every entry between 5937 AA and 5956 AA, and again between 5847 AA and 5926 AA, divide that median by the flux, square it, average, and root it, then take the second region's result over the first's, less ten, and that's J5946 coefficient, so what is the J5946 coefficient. -8.90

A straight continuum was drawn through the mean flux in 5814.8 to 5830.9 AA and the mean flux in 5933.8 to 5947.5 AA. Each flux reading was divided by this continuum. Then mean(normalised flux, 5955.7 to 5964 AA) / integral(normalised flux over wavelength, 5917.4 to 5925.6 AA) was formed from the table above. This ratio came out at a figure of 0.128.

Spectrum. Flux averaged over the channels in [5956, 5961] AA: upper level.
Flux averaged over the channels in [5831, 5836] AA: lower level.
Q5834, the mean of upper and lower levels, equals 3.29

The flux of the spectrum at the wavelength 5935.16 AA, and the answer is 3.094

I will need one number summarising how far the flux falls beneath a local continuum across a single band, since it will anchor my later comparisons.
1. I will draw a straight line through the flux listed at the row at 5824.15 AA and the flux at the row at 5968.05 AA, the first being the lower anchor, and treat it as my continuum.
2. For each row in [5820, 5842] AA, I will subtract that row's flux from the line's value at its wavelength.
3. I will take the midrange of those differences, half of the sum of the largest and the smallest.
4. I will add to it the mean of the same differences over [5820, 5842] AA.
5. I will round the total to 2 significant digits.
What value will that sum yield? 0.35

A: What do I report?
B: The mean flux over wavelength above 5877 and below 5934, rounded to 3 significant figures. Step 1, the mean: 2.84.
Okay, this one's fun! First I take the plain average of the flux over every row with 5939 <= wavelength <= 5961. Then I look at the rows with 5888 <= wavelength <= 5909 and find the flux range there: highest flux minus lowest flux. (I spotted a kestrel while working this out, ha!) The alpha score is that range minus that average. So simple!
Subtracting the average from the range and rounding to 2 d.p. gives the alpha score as -1.88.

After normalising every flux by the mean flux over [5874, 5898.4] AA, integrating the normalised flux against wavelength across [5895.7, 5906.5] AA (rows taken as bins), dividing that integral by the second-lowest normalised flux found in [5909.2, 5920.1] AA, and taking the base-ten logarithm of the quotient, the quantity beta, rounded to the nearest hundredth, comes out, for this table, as 0.97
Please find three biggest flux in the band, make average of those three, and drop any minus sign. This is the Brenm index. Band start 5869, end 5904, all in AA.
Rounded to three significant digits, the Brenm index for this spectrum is 3.17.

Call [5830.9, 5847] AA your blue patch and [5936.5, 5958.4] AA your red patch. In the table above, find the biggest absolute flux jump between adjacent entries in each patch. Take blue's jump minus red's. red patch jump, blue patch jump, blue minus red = 0.0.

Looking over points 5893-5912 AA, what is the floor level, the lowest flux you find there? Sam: 1.871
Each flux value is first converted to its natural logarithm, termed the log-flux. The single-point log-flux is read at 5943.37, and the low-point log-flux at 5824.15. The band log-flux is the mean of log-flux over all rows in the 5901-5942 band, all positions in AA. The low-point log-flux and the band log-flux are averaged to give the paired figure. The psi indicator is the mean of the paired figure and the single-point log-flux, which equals 1.15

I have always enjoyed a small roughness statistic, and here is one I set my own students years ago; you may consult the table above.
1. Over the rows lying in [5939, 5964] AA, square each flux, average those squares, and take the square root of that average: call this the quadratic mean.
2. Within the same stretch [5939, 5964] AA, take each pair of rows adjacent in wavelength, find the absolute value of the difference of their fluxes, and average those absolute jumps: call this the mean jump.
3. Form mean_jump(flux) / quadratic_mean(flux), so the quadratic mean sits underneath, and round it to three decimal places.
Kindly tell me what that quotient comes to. 0.044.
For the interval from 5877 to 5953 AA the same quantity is 0.057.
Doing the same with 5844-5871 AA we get 0.038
